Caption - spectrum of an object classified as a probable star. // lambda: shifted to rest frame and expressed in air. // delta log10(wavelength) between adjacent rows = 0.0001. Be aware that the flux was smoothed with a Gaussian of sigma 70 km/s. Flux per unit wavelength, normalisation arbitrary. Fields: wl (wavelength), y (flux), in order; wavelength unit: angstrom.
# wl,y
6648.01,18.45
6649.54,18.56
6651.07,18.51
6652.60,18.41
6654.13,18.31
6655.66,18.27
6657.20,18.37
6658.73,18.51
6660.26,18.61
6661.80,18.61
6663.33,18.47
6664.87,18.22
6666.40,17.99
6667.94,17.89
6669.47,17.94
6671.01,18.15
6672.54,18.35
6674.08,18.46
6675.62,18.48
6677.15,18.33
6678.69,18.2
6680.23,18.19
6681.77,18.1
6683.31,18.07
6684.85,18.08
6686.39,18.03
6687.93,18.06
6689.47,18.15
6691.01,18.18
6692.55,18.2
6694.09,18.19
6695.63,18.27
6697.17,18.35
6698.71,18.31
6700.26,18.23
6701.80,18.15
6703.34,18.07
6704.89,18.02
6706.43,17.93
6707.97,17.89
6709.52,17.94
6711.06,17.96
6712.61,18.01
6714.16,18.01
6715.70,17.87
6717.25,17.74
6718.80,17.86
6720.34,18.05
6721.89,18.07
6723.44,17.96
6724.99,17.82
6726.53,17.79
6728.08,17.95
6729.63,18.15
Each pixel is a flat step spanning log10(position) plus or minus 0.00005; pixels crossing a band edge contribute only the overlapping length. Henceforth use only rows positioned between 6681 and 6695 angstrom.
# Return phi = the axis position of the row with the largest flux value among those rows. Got 6692.55 angstrom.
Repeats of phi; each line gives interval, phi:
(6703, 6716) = 6703.34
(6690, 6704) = 6697.17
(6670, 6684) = 6675.62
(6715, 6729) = 6721.89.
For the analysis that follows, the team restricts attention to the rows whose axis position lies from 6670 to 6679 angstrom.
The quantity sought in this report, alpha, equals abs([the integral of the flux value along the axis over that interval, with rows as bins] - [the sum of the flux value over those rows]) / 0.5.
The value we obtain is 110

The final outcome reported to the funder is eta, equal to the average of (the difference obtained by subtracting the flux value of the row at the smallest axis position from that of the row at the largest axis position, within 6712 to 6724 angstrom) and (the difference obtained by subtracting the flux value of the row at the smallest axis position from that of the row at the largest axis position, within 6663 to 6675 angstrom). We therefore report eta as -0.03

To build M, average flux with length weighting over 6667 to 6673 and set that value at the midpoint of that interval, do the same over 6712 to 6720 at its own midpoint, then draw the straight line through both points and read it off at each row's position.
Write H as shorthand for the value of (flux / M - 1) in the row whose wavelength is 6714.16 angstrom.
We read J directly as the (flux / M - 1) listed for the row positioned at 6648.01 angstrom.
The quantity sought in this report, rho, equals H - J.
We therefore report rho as -0.011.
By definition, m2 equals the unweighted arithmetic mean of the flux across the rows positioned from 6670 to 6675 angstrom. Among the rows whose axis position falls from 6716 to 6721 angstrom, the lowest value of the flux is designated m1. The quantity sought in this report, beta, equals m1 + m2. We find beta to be 36.06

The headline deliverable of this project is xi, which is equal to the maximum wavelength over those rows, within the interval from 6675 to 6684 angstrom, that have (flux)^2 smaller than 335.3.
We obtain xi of 6683.31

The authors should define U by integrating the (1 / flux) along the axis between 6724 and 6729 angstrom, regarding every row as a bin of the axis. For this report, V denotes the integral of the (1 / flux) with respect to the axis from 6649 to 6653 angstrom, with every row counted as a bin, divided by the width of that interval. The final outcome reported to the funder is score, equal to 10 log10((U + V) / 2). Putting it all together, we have -7.77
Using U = 0.280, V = 0.0541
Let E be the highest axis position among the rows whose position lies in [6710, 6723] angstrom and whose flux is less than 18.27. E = 6721.89 angstrom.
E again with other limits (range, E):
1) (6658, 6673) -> 6671.01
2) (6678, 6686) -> 6684.85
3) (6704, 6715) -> 6714.16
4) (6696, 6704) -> 6703.34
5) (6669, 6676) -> 6671.01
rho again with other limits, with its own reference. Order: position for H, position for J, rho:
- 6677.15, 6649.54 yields -0.007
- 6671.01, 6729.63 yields -0.012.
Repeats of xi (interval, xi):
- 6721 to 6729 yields 6728.08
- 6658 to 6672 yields 6671.01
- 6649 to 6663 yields 6655.66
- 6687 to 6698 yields 6695.63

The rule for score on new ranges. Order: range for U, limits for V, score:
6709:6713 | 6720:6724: -8.57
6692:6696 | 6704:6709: -8.61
